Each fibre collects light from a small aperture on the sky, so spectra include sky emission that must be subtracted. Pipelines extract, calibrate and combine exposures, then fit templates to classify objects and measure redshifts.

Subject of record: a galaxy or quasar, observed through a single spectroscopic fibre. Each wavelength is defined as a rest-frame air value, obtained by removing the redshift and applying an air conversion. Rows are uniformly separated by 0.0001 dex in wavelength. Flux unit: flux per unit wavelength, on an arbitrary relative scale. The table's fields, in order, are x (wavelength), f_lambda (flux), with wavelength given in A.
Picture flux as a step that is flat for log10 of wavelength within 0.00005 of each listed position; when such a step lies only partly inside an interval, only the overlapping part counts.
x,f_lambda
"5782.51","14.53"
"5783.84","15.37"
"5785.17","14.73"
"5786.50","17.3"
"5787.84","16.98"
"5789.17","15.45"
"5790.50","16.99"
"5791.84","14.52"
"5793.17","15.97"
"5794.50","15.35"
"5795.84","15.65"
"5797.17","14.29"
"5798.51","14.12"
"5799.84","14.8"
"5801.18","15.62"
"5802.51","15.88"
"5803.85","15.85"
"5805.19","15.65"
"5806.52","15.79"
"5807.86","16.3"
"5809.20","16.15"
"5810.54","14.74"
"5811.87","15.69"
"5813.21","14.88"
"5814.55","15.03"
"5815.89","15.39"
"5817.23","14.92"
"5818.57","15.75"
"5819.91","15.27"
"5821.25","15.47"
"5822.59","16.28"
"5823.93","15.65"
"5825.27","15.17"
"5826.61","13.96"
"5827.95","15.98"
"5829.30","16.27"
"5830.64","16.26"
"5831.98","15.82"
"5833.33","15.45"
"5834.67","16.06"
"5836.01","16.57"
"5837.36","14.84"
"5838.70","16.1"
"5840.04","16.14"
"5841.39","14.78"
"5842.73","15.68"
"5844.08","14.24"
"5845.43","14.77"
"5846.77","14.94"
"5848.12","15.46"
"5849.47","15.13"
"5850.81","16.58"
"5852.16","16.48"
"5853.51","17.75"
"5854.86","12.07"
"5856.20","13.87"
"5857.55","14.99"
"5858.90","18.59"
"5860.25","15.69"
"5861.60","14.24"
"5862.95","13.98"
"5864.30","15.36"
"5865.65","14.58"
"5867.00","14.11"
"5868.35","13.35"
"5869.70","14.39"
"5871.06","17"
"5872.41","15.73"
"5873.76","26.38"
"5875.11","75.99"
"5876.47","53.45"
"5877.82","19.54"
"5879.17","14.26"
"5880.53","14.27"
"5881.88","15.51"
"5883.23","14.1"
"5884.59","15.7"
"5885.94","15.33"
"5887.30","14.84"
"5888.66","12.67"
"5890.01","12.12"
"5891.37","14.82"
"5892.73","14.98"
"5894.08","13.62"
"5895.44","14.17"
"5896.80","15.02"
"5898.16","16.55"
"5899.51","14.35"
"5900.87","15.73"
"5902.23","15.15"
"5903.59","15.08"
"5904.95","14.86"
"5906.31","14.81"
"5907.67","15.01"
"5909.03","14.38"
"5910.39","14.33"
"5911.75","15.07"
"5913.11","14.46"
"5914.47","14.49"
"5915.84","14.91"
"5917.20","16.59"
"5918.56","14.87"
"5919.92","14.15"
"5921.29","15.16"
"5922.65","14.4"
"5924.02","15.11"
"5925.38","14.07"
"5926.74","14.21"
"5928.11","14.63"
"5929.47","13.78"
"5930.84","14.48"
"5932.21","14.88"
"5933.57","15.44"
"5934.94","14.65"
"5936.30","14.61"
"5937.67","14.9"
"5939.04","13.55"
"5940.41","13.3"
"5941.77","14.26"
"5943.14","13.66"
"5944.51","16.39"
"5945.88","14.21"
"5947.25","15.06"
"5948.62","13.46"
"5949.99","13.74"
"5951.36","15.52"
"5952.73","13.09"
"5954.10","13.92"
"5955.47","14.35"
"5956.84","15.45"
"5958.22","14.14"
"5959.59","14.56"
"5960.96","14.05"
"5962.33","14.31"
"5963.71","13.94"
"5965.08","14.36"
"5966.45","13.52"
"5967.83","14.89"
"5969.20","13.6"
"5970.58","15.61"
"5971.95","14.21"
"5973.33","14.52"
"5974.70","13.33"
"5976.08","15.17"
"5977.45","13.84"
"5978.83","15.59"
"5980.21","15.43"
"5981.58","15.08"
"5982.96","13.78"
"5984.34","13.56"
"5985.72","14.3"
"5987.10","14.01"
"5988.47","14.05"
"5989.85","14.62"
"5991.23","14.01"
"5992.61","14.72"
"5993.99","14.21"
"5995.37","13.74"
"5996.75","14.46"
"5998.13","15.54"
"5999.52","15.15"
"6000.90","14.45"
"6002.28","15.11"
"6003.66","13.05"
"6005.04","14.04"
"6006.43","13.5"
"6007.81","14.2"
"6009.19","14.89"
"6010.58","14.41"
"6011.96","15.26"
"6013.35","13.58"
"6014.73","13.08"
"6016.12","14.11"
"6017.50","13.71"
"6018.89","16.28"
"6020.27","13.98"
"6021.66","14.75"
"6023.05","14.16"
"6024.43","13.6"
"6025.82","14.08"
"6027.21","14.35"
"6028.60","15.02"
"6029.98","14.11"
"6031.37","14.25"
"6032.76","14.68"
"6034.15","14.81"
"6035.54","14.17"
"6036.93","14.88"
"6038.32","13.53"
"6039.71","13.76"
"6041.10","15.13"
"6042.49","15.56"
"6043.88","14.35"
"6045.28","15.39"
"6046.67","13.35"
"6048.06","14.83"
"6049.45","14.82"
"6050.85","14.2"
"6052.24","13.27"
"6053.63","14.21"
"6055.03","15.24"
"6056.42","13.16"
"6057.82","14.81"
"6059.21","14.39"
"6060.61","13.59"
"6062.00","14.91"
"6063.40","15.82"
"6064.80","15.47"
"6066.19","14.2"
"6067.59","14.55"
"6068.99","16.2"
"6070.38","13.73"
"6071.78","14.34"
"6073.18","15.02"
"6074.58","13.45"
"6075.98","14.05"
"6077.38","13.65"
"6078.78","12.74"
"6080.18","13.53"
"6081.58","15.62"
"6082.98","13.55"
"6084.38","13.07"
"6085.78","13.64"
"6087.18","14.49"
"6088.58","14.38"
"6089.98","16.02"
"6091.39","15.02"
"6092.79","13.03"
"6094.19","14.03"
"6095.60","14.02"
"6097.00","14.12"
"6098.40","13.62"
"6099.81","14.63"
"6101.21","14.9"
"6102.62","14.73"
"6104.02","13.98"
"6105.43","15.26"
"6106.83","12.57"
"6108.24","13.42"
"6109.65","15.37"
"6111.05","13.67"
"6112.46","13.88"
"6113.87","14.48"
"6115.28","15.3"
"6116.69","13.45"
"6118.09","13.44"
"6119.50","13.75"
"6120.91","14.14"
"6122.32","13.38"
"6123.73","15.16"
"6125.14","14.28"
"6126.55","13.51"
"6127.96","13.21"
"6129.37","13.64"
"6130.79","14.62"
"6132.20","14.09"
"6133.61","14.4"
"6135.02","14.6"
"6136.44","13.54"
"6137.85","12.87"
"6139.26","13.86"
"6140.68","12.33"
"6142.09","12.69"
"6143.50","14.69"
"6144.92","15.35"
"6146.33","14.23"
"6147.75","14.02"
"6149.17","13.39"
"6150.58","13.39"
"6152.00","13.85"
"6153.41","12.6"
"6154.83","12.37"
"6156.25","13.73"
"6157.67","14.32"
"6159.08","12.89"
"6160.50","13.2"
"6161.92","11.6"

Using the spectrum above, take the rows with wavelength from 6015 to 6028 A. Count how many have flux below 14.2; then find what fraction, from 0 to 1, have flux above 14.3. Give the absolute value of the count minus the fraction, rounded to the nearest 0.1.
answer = 5.7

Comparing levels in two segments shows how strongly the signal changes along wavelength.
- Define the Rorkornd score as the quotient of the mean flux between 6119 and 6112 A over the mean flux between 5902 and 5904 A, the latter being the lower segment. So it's 0.93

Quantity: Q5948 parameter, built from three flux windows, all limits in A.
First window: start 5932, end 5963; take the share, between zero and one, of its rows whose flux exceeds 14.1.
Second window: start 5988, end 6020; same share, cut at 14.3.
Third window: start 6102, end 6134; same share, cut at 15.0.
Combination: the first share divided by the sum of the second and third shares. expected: 1.00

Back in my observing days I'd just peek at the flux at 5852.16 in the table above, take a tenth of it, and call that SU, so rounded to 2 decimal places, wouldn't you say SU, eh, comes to 1.65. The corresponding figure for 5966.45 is 1.35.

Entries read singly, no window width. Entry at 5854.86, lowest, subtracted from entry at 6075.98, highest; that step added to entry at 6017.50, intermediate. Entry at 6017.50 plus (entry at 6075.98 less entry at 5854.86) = 16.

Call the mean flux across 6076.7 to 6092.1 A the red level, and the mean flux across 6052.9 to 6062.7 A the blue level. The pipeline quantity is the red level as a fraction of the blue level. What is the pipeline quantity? 0.99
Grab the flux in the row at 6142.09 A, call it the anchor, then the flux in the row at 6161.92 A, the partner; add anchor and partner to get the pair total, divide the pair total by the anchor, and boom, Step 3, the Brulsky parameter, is 1.91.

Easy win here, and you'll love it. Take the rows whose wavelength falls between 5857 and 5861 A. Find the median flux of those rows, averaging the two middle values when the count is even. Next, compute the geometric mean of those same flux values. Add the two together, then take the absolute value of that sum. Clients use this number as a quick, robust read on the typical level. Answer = 32.0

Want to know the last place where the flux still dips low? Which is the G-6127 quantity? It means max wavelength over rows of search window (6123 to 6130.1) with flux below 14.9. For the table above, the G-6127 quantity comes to 6129.37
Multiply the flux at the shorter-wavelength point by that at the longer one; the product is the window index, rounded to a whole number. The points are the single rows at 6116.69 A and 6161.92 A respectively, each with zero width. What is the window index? 156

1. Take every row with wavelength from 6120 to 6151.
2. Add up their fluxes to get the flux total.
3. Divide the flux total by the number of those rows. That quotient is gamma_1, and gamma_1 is 13.88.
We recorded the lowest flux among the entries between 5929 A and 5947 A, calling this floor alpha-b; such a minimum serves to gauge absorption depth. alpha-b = 13.3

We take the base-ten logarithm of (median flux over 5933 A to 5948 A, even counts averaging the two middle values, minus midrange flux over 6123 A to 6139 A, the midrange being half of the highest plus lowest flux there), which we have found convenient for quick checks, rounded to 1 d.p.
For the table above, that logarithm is -0.2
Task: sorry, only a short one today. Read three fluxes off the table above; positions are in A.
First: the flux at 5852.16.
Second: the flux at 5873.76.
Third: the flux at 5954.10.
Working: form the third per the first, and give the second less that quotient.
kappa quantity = 25.5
